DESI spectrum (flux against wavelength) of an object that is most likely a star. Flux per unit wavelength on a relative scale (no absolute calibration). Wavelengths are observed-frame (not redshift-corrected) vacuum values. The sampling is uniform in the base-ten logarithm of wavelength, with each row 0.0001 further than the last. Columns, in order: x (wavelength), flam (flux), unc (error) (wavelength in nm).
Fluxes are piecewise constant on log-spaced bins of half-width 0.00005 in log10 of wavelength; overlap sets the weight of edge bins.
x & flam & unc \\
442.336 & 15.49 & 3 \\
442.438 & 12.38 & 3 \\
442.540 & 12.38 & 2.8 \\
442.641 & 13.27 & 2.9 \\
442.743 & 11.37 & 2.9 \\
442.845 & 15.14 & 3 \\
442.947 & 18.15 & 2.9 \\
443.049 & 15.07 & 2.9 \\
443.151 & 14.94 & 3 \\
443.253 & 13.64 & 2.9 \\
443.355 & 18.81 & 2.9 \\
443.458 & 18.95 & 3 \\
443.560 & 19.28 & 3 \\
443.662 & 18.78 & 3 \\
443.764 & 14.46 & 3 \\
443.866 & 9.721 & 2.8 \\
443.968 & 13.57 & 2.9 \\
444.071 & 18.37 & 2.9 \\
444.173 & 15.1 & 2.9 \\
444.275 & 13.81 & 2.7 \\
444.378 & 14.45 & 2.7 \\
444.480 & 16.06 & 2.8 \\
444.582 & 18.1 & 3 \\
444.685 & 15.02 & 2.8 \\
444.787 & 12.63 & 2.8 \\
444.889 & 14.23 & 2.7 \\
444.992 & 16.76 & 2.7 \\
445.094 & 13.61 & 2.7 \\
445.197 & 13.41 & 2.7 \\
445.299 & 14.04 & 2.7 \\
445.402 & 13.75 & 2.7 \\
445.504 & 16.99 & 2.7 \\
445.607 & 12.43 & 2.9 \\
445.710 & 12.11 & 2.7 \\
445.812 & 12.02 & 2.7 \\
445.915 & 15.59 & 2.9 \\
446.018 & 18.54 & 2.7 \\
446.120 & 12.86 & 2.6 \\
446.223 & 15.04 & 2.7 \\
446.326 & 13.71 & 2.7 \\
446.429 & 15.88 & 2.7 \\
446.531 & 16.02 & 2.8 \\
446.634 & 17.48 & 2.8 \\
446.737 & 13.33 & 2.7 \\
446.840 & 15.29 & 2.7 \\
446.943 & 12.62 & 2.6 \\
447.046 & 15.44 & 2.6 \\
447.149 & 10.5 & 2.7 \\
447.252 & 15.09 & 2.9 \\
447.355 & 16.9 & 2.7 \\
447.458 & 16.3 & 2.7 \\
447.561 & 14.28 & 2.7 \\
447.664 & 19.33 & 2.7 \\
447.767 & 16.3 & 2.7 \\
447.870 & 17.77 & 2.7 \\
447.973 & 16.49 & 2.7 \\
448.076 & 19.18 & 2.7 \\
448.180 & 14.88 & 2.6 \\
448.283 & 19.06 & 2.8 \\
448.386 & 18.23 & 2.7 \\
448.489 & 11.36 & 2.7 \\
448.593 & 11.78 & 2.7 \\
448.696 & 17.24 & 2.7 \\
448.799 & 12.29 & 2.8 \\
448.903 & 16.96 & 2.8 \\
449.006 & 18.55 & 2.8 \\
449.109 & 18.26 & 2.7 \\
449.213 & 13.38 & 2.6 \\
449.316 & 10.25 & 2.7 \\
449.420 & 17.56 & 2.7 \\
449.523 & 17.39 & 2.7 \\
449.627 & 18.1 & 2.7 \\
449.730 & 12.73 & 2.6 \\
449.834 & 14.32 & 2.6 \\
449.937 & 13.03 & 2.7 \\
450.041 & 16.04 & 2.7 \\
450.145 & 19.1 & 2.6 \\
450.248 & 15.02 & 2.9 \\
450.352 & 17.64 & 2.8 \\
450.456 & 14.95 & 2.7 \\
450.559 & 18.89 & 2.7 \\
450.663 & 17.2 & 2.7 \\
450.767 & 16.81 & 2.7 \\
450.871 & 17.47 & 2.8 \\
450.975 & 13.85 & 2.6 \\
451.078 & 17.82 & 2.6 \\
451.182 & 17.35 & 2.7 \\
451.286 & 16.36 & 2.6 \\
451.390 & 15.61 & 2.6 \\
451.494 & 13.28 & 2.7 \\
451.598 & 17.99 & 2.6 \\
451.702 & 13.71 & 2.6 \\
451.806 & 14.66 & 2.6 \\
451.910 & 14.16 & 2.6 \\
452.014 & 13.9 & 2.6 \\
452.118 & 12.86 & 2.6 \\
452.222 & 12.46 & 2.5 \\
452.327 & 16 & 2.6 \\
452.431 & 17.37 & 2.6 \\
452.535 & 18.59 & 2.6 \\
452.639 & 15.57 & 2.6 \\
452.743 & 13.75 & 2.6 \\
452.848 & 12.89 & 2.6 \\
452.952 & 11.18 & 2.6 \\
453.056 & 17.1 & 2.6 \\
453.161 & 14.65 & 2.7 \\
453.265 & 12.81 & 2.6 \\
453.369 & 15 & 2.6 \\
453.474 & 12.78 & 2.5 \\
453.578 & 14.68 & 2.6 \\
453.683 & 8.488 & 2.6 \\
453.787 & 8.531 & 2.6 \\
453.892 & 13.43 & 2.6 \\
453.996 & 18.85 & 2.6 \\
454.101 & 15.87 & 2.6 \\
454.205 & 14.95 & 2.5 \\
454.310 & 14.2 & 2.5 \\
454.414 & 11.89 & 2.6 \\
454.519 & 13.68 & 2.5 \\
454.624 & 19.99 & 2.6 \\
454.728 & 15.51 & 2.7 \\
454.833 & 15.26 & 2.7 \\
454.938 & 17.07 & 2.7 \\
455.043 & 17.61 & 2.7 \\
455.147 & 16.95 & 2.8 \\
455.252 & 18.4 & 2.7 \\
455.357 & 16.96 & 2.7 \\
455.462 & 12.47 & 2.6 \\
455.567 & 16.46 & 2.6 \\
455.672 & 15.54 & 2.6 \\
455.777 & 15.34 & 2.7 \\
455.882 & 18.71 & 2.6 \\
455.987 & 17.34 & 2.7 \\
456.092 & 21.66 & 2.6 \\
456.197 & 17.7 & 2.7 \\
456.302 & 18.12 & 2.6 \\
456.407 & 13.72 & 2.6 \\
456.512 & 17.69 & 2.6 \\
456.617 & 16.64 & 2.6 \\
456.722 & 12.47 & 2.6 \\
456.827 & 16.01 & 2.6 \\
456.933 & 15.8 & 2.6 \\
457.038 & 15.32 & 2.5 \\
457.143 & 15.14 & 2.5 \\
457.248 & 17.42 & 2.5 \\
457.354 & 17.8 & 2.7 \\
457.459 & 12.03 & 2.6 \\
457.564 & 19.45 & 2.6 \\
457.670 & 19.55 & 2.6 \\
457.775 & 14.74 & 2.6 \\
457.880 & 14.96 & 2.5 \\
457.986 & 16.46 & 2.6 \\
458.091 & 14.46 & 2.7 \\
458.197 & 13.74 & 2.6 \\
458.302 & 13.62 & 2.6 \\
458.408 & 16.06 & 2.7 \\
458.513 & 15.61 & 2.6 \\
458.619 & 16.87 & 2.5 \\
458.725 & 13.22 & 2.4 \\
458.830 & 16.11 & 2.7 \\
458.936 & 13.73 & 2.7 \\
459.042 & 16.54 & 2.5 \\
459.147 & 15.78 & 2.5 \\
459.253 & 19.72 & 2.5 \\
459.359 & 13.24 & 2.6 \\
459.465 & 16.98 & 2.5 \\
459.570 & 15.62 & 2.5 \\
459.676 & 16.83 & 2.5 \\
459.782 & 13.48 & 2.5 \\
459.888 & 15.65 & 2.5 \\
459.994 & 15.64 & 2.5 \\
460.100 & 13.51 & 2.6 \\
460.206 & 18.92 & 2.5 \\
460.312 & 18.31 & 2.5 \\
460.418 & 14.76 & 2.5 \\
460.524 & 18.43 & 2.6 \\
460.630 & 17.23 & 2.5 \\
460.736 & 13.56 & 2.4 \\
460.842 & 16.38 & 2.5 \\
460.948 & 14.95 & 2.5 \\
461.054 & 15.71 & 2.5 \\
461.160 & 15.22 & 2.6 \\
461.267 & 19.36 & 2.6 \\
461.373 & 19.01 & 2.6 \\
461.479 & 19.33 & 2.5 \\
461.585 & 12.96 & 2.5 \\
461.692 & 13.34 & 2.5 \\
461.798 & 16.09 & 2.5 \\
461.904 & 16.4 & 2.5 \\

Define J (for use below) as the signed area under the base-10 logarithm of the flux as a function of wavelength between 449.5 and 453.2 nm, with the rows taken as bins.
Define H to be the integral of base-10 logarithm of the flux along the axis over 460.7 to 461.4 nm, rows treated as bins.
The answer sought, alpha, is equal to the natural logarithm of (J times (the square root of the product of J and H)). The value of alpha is 2.14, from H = 0.8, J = 4.4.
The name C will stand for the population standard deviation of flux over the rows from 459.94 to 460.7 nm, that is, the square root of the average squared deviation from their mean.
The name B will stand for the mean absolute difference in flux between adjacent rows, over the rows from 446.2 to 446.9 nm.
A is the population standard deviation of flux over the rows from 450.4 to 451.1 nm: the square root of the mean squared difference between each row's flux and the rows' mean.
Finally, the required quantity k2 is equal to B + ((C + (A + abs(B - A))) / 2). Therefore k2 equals 3.76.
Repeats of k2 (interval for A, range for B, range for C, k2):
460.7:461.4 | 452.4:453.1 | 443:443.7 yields 4.75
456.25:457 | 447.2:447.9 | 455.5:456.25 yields 4.50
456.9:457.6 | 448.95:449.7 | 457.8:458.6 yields 4.64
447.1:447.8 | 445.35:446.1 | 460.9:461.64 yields 4.94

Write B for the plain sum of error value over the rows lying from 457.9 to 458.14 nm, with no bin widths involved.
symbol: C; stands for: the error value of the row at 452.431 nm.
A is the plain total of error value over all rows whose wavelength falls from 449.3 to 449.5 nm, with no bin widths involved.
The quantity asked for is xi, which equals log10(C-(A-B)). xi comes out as 0.40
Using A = 5.40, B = 5.30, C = 2.60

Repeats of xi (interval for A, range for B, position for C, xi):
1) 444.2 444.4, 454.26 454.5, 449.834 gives 0.36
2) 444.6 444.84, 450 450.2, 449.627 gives 0.38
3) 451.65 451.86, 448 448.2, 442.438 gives 0.49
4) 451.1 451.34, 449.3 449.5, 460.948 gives 0.41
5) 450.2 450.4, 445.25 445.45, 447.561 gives 0.38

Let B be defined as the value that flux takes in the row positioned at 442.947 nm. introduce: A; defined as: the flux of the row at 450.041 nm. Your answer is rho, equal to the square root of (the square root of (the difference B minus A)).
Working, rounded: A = 16.04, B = 18.15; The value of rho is 1.21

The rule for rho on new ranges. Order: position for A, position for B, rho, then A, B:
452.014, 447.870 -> 1.40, 13.9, 17.77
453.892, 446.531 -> 1.27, 13.43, 16.02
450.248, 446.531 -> 1.00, 15.02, 16.02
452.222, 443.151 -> 1.25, 12.46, 14.94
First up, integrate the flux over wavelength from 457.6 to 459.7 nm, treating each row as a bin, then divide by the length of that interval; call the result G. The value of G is 15.7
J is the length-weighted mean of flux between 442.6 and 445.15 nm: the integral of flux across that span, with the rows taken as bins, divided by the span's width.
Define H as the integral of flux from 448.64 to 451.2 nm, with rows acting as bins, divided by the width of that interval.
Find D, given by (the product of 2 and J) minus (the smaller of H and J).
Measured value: 15.3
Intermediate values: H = 16.1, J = 15.3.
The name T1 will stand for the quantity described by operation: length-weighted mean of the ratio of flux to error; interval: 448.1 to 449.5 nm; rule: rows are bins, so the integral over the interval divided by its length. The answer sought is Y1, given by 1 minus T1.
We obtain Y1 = -4.70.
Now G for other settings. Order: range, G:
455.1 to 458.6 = 16.2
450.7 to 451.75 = 16.0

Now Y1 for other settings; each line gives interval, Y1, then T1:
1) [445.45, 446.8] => -4.40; 5.4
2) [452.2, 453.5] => -4.66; 5.7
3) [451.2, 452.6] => -4.84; 5.8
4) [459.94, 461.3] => -5.44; 6.4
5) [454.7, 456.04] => -5.14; 6.1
